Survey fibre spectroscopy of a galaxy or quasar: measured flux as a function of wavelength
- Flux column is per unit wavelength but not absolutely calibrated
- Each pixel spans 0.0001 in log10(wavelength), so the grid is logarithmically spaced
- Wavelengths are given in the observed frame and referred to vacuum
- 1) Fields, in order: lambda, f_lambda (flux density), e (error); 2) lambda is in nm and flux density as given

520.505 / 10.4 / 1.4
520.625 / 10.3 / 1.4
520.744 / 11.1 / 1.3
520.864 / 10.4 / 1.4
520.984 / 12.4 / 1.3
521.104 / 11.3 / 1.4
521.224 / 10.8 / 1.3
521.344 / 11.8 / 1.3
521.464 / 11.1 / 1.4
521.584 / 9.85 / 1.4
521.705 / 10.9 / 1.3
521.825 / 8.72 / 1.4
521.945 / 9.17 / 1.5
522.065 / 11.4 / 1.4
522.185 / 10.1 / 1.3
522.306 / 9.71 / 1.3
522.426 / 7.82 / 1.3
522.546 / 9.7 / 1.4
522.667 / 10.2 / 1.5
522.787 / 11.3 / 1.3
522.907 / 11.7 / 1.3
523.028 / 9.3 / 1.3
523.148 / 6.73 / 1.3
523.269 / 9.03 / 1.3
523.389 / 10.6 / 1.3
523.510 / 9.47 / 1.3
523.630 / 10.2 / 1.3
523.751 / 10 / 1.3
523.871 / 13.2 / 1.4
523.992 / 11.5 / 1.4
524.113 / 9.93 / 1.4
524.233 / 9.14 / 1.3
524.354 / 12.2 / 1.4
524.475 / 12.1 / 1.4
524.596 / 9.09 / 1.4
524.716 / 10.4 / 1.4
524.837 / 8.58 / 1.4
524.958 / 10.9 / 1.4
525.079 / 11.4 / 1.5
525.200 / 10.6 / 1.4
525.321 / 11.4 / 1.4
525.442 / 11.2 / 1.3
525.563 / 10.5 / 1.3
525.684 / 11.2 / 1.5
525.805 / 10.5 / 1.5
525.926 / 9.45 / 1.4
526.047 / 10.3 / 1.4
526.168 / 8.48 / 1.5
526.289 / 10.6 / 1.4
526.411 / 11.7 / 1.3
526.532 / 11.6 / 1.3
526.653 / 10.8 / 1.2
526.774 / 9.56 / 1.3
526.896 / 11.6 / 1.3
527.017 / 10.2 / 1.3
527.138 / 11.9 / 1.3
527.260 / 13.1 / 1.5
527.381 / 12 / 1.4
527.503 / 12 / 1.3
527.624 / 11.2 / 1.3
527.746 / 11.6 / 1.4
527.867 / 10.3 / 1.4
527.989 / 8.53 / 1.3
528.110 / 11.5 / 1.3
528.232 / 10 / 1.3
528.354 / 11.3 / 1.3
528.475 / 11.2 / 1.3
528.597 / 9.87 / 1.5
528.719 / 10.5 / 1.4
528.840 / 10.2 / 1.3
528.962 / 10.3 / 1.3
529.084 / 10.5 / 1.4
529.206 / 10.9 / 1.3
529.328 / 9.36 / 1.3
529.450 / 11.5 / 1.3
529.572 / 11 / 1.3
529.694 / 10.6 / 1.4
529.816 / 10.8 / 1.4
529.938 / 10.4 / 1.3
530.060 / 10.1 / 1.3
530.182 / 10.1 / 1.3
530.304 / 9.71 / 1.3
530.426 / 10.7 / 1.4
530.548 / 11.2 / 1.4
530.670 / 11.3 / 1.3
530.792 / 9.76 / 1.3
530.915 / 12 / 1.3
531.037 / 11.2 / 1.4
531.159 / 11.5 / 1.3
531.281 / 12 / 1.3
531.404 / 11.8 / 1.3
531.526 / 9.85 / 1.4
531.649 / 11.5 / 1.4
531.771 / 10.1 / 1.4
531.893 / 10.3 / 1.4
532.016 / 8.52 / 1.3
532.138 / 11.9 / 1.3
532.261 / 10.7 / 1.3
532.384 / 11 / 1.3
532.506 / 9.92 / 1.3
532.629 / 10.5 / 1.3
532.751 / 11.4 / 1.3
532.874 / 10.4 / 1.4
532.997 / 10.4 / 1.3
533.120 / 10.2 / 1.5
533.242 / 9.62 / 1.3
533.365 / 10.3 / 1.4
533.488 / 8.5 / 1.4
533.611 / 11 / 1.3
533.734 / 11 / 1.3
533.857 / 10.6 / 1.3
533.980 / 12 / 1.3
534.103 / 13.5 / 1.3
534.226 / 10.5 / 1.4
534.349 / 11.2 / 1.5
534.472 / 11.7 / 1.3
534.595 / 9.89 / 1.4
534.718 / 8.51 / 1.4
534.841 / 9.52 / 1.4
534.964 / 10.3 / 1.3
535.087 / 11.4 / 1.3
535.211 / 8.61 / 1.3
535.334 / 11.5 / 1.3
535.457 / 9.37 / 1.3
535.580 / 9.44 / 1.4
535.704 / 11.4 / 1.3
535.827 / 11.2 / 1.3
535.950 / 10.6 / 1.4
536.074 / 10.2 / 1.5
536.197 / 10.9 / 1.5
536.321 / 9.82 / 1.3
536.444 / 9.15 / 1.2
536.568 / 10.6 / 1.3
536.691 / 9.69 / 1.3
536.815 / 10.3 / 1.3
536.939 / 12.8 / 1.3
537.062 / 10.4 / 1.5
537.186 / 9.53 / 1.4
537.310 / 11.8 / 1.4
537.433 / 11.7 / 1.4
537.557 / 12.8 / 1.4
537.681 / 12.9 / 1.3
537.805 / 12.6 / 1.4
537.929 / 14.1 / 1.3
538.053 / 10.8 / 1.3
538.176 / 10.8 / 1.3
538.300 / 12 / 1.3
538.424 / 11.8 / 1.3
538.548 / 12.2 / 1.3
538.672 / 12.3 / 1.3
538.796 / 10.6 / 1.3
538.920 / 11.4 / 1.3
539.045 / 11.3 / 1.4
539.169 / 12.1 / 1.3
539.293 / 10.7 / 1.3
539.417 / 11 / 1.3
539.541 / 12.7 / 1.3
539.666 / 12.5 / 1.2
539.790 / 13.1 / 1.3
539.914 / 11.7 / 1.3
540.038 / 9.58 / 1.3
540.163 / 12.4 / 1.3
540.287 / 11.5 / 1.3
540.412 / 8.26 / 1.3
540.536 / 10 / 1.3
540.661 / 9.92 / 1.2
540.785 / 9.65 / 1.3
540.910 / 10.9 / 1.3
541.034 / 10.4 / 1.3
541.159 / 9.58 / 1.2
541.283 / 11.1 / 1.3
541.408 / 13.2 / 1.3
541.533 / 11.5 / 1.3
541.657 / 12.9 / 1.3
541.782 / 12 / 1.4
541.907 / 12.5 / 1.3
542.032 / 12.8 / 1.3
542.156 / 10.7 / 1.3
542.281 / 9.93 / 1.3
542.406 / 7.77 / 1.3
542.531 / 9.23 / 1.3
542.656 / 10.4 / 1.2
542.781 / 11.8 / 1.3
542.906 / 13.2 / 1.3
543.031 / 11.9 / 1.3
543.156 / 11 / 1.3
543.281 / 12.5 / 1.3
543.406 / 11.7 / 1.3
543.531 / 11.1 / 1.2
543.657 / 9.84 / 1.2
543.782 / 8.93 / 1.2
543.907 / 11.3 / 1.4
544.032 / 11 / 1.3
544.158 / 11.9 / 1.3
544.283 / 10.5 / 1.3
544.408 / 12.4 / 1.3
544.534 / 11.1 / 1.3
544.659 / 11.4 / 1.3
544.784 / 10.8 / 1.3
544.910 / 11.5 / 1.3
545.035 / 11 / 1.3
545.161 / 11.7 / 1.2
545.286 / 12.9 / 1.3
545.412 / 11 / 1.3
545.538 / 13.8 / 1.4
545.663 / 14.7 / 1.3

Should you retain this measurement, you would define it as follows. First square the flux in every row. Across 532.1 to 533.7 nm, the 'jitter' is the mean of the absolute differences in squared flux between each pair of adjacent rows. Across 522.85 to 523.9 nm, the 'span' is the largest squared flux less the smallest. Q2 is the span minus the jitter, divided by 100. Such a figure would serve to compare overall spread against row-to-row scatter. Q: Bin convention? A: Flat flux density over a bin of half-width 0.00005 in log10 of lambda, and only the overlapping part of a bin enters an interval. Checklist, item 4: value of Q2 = 1.11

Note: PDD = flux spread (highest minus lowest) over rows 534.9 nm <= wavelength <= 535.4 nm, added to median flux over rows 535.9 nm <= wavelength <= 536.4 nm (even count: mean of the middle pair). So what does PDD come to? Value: 13.3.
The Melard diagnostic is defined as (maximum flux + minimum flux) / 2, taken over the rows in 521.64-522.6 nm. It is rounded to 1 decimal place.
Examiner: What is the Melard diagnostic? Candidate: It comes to 9.6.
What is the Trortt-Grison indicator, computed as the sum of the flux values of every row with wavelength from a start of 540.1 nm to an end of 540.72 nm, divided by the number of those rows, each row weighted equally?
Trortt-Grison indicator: 10.4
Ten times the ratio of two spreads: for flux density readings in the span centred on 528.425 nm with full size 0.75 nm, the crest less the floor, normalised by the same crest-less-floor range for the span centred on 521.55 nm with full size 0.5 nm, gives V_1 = 8.4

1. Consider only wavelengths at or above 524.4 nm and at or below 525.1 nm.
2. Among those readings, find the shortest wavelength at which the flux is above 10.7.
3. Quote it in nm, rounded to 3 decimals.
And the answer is 524.475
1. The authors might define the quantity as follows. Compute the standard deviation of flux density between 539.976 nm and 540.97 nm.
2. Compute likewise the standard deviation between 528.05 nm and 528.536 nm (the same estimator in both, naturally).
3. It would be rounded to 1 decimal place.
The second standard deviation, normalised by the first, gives 0.5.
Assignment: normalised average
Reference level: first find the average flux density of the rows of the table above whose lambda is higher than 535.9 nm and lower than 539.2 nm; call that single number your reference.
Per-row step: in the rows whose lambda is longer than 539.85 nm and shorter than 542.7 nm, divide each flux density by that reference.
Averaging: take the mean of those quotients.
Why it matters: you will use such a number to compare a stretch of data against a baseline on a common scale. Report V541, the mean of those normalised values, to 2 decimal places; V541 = 0.95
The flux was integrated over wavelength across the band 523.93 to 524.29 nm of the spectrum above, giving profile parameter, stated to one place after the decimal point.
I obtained 3.7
